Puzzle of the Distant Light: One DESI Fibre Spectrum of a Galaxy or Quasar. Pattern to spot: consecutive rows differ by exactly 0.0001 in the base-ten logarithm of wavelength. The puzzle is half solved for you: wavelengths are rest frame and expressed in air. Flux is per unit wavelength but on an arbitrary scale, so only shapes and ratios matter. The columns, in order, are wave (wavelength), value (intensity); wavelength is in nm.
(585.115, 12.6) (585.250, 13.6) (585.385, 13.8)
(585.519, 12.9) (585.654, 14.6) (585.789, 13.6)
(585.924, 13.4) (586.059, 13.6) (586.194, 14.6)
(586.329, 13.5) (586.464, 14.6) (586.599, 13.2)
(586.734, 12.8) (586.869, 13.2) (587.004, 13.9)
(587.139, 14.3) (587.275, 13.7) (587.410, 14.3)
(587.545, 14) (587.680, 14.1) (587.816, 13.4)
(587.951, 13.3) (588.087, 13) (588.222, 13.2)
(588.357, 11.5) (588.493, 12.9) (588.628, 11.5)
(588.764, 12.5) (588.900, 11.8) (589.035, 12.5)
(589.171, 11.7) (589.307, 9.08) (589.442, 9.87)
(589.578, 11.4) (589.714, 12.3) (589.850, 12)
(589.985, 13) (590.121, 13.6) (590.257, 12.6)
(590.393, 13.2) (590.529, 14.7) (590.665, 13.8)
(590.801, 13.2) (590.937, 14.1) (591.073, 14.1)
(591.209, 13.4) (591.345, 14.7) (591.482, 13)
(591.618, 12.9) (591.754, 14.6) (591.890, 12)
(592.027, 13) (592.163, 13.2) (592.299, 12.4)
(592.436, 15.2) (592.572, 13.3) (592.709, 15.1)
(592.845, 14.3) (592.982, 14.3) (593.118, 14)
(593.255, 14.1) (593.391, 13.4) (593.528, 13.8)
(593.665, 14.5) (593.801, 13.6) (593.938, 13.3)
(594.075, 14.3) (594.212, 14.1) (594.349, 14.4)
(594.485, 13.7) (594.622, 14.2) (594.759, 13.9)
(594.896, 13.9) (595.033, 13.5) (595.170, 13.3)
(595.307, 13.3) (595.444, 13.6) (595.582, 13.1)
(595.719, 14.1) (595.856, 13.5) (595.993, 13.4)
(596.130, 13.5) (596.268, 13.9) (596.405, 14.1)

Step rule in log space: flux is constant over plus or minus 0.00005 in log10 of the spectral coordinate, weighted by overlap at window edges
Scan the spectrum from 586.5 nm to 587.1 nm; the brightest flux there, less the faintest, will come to 1.1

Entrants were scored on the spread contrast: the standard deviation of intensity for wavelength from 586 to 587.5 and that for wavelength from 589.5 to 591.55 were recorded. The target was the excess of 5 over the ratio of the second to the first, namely 3.4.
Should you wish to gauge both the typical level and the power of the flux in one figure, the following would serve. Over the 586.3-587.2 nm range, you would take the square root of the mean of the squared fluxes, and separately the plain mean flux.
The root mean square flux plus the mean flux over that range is 27.3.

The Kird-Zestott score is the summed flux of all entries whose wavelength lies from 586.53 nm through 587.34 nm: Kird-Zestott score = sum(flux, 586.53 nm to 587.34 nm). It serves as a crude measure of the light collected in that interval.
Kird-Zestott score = 81.1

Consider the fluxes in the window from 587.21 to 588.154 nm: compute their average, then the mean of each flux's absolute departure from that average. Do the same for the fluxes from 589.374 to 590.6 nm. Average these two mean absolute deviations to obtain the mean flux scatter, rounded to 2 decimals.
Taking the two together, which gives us 0.69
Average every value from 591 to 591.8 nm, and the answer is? 13.8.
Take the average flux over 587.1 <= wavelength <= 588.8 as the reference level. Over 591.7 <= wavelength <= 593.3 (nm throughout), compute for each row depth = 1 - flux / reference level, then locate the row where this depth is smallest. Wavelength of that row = 592.436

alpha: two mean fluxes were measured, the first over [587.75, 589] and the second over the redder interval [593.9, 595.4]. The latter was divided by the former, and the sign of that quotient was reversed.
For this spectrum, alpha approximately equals -1.10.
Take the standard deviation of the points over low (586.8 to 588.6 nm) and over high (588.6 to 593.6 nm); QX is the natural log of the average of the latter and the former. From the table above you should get 0.0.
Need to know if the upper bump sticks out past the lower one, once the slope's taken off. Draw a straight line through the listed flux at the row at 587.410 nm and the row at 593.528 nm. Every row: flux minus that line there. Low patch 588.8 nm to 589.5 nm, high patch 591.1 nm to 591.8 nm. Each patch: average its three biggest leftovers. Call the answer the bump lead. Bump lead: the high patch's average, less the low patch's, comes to 2.4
